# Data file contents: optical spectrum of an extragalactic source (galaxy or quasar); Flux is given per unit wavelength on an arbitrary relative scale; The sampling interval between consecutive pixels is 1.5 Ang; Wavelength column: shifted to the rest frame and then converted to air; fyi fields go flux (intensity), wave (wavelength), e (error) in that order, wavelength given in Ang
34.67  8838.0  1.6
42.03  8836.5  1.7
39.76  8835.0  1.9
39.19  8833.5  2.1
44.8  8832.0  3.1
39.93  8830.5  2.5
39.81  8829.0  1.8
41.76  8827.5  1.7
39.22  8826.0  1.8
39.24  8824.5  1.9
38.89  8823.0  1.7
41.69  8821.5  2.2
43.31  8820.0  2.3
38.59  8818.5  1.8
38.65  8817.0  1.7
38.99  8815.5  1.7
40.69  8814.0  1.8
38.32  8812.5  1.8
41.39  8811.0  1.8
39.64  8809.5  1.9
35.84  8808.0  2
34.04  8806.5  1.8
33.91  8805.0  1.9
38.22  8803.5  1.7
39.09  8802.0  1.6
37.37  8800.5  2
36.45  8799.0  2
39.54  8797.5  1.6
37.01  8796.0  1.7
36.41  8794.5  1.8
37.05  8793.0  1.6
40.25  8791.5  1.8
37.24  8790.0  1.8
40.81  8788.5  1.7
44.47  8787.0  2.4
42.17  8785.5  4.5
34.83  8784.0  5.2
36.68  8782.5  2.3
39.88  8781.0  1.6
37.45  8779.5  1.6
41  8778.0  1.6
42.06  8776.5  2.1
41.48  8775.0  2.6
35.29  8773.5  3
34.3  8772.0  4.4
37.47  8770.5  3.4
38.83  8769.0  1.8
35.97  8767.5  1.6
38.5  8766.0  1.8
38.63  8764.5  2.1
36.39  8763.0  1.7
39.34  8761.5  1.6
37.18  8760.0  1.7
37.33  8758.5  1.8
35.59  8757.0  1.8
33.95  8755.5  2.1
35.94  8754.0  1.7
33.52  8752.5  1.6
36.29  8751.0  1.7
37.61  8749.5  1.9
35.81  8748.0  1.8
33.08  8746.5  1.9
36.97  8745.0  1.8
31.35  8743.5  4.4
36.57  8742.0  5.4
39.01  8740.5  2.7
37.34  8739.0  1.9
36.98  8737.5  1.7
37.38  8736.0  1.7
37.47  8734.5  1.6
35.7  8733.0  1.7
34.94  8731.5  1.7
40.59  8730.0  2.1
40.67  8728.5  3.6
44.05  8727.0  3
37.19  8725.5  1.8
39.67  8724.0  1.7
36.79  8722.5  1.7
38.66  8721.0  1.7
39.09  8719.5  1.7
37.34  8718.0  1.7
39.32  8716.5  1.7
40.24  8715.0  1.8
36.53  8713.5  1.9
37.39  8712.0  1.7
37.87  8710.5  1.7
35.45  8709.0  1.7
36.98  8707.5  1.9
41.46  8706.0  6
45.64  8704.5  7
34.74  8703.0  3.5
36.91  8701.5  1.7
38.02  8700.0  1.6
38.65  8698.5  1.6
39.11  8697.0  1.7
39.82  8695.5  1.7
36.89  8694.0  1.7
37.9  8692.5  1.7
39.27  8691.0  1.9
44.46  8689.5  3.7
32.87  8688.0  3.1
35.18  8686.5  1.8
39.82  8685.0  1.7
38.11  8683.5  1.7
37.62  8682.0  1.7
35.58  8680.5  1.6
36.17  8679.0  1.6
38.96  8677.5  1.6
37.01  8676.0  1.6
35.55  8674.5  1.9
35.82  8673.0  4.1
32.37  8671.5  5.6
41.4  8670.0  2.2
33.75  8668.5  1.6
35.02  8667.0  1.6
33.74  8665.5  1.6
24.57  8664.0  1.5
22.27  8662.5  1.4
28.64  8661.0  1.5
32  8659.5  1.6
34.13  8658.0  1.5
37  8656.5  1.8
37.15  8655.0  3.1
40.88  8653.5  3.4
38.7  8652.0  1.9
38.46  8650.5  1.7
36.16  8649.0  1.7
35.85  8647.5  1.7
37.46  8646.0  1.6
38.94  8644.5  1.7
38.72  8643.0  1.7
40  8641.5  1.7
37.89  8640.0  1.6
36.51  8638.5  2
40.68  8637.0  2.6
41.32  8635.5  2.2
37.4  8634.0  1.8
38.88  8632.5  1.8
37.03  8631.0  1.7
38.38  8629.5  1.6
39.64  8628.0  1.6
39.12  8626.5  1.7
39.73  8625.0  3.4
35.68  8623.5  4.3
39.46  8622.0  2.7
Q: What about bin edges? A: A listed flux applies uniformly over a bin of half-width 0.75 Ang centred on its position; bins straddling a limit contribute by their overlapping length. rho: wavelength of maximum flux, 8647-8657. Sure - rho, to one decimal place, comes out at 8653.5 Ang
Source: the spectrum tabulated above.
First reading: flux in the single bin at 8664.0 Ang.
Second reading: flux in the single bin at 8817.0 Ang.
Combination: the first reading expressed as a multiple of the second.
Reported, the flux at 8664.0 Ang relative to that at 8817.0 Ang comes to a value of 0.64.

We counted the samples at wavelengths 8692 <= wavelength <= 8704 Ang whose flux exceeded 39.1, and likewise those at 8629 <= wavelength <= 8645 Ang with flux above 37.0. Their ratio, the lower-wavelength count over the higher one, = 5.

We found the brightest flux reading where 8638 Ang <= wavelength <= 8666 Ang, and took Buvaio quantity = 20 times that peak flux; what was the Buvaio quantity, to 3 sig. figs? 818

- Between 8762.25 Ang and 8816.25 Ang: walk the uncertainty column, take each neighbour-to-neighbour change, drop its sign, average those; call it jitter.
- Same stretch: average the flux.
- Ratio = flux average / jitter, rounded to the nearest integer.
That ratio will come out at 84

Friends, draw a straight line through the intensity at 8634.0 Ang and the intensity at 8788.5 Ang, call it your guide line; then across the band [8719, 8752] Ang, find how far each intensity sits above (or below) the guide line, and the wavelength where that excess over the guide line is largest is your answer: 8727.0 Ang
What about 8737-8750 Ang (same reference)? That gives 8740.5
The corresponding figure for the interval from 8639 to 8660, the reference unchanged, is 8653.5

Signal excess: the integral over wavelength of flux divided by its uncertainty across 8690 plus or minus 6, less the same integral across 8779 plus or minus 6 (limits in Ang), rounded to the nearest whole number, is 14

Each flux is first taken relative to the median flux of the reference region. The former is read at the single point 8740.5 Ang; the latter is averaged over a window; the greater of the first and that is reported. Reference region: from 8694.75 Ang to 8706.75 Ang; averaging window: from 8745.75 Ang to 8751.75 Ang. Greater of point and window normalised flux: 1.003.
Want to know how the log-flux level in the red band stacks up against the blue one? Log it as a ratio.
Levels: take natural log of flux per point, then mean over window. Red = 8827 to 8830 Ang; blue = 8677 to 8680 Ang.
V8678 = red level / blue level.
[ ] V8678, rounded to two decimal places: 1.02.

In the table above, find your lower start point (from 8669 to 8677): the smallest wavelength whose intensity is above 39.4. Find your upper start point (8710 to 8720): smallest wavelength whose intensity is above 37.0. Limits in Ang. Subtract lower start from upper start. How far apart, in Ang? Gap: 40.5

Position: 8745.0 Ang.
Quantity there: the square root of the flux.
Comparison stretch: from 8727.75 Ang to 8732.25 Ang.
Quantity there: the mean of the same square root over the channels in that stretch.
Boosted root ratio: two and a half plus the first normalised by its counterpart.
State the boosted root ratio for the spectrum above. 3.48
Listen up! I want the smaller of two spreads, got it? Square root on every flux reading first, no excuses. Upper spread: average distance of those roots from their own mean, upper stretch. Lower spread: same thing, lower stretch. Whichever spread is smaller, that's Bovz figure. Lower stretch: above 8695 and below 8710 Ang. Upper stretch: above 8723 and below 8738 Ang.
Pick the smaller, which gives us 0.18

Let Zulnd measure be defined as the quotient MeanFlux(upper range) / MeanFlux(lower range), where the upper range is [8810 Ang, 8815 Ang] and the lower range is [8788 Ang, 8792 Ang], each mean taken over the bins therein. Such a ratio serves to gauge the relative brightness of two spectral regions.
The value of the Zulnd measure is 1.02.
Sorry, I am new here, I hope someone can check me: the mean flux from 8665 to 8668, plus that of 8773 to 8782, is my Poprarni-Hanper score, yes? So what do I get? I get 73.9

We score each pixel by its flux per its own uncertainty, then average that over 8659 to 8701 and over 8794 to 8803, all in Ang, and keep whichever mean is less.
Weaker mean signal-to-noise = 19.6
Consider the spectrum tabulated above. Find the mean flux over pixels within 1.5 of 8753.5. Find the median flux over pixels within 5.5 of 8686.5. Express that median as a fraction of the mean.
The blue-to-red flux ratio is 1.10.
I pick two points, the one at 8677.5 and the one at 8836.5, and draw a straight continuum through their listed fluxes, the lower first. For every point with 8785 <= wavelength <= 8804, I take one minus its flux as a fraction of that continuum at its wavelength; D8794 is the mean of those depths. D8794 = 0.06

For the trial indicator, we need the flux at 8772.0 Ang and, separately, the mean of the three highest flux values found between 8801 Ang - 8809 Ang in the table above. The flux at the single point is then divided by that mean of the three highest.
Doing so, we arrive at 0.91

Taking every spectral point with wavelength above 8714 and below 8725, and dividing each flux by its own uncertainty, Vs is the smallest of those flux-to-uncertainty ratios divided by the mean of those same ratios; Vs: 0.96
